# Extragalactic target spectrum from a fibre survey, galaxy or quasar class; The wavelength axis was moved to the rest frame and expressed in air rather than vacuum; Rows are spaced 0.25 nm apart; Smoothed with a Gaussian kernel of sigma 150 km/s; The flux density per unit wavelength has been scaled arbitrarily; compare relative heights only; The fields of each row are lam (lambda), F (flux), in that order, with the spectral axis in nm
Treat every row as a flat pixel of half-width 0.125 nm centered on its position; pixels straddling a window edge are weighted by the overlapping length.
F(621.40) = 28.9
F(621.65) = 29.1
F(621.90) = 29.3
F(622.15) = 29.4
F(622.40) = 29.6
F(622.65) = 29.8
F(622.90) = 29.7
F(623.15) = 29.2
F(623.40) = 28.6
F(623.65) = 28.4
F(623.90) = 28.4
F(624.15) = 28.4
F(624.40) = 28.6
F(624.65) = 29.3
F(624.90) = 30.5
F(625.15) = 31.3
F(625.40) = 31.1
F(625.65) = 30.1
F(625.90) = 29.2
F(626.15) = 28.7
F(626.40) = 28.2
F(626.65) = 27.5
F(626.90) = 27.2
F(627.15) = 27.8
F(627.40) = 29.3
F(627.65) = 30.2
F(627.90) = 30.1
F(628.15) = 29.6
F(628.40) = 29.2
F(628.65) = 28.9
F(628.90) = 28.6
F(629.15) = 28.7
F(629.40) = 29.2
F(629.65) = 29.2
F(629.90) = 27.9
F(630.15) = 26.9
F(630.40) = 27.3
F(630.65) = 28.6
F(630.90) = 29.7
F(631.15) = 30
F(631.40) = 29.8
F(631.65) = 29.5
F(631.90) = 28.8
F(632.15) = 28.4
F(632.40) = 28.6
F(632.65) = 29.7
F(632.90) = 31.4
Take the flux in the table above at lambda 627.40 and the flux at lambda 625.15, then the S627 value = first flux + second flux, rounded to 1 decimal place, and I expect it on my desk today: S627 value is 60.6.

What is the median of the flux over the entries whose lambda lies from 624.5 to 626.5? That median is 29.70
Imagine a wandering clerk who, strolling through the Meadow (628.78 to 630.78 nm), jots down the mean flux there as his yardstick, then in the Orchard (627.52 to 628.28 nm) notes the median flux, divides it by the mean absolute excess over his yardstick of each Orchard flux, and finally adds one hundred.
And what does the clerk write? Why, 118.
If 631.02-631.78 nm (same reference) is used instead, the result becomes 120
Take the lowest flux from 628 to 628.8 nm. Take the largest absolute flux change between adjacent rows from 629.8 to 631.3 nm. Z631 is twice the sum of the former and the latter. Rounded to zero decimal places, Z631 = 60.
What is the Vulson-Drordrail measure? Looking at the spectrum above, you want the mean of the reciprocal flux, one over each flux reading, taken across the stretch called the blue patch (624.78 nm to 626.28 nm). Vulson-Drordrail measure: 0.0332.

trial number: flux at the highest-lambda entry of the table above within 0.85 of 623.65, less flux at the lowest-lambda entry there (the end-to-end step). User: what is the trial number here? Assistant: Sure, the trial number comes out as -1.1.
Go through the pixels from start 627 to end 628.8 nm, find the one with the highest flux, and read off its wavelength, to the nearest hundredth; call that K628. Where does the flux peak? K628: 627.65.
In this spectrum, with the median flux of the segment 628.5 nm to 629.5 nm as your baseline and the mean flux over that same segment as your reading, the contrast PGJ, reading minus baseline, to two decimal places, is 0.05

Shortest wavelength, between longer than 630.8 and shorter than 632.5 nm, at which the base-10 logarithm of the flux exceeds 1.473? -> 631.15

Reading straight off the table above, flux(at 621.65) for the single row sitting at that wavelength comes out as 29.1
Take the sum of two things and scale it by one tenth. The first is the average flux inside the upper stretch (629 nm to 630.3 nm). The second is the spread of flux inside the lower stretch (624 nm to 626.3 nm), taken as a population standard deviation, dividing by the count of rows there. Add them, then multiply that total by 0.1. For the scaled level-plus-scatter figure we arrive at 2.94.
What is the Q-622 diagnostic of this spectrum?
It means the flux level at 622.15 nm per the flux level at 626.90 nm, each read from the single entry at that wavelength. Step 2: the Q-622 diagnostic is 1.08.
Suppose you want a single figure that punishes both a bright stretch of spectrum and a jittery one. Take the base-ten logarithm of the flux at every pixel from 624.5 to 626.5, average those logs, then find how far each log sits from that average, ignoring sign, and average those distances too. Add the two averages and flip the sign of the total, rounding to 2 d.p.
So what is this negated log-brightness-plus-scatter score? -1.49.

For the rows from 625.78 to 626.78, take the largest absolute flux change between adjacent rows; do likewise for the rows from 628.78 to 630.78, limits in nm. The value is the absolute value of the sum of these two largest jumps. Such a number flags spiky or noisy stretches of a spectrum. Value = 2.0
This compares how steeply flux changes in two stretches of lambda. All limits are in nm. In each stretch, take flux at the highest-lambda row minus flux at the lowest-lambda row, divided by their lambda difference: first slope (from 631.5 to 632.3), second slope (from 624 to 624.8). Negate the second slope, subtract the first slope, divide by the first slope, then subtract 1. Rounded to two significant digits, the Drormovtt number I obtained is -1.2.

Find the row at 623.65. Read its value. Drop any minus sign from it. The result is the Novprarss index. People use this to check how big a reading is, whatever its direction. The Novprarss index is 28.4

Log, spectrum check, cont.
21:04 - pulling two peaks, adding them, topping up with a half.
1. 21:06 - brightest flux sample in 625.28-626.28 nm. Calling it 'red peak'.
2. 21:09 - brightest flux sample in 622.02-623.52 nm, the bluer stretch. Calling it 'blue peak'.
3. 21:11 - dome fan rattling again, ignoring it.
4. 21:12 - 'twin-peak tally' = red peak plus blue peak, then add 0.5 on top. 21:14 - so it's 61.4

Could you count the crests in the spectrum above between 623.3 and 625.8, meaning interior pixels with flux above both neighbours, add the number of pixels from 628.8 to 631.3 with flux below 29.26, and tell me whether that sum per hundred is 0.090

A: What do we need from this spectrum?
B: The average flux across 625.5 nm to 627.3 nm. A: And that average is 28.4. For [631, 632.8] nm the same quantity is 29.3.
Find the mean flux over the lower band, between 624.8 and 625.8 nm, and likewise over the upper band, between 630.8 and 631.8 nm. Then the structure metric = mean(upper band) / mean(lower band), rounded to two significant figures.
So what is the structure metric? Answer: 0.97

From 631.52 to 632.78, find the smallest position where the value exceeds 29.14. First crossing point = 631.65 nm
